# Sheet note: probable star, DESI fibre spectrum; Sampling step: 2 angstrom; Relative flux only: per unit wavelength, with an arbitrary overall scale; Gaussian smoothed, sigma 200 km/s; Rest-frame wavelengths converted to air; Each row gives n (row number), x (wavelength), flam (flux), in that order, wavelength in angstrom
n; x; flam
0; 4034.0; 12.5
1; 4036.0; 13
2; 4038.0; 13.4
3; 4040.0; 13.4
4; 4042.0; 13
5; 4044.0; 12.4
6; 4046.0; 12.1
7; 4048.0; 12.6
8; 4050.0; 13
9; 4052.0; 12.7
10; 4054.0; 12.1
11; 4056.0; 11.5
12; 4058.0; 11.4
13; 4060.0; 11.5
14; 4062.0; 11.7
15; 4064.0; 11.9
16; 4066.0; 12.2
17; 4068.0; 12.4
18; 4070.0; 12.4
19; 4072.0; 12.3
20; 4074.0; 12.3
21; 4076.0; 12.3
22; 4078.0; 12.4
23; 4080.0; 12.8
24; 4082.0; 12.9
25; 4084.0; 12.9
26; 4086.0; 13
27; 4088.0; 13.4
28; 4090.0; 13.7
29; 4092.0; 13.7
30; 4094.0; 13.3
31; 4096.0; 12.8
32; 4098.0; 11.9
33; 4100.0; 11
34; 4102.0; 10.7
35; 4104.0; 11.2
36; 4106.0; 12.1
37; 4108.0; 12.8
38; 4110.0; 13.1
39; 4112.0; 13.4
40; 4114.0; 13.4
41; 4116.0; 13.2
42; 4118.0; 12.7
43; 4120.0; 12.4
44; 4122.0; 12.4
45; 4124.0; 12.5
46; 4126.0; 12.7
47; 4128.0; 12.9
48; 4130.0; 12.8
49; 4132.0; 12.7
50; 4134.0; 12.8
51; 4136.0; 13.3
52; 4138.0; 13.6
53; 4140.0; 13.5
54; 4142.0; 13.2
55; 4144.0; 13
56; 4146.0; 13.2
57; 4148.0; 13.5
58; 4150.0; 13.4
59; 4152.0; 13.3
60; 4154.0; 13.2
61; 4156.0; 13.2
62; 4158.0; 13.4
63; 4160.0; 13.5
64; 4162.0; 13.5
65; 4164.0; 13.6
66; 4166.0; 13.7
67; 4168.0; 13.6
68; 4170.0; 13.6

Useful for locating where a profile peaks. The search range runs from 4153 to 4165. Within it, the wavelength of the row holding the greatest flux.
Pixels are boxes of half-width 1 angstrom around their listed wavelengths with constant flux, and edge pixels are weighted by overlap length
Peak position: 4164.0 angstrom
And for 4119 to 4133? 4128.0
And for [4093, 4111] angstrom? 4094.0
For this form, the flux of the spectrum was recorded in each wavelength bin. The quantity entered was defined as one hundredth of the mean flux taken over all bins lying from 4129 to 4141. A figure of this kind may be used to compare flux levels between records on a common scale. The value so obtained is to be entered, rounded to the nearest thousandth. 0.131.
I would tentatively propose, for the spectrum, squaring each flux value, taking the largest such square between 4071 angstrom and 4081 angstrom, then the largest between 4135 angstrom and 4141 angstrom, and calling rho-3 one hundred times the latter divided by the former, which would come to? 113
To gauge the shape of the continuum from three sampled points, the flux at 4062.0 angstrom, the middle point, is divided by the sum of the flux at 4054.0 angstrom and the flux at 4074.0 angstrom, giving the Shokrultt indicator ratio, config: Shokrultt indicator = 0.480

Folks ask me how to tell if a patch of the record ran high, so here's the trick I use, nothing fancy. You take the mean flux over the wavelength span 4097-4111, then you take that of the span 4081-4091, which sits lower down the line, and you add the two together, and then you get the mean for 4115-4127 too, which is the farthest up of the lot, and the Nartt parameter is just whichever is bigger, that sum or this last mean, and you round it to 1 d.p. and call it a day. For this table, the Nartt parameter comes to 25.0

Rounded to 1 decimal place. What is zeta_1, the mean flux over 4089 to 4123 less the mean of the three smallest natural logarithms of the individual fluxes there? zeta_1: 10.2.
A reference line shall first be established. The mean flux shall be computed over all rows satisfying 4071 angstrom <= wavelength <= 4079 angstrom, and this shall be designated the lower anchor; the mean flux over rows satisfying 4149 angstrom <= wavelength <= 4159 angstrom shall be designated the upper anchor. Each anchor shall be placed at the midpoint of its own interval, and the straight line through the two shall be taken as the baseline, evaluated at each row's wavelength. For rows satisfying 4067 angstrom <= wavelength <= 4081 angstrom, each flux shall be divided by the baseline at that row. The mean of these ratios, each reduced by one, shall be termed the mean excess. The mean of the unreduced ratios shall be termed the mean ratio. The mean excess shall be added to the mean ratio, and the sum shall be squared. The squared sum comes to 1.03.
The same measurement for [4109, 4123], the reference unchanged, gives 1.04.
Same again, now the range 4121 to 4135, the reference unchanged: 0.91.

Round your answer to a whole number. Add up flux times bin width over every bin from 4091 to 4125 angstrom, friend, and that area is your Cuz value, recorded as 425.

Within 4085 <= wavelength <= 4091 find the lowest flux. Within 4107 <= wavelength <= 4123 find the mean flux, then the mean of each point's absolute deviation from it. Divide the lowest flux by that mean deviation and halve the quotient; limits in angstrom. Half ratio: 19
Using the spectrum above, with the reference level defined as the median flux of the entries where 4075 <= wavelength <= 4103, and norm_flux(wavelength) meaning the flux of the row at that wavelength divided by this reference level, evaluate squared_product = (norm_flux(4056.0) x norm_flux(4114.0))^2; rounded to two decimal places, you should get 0.87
